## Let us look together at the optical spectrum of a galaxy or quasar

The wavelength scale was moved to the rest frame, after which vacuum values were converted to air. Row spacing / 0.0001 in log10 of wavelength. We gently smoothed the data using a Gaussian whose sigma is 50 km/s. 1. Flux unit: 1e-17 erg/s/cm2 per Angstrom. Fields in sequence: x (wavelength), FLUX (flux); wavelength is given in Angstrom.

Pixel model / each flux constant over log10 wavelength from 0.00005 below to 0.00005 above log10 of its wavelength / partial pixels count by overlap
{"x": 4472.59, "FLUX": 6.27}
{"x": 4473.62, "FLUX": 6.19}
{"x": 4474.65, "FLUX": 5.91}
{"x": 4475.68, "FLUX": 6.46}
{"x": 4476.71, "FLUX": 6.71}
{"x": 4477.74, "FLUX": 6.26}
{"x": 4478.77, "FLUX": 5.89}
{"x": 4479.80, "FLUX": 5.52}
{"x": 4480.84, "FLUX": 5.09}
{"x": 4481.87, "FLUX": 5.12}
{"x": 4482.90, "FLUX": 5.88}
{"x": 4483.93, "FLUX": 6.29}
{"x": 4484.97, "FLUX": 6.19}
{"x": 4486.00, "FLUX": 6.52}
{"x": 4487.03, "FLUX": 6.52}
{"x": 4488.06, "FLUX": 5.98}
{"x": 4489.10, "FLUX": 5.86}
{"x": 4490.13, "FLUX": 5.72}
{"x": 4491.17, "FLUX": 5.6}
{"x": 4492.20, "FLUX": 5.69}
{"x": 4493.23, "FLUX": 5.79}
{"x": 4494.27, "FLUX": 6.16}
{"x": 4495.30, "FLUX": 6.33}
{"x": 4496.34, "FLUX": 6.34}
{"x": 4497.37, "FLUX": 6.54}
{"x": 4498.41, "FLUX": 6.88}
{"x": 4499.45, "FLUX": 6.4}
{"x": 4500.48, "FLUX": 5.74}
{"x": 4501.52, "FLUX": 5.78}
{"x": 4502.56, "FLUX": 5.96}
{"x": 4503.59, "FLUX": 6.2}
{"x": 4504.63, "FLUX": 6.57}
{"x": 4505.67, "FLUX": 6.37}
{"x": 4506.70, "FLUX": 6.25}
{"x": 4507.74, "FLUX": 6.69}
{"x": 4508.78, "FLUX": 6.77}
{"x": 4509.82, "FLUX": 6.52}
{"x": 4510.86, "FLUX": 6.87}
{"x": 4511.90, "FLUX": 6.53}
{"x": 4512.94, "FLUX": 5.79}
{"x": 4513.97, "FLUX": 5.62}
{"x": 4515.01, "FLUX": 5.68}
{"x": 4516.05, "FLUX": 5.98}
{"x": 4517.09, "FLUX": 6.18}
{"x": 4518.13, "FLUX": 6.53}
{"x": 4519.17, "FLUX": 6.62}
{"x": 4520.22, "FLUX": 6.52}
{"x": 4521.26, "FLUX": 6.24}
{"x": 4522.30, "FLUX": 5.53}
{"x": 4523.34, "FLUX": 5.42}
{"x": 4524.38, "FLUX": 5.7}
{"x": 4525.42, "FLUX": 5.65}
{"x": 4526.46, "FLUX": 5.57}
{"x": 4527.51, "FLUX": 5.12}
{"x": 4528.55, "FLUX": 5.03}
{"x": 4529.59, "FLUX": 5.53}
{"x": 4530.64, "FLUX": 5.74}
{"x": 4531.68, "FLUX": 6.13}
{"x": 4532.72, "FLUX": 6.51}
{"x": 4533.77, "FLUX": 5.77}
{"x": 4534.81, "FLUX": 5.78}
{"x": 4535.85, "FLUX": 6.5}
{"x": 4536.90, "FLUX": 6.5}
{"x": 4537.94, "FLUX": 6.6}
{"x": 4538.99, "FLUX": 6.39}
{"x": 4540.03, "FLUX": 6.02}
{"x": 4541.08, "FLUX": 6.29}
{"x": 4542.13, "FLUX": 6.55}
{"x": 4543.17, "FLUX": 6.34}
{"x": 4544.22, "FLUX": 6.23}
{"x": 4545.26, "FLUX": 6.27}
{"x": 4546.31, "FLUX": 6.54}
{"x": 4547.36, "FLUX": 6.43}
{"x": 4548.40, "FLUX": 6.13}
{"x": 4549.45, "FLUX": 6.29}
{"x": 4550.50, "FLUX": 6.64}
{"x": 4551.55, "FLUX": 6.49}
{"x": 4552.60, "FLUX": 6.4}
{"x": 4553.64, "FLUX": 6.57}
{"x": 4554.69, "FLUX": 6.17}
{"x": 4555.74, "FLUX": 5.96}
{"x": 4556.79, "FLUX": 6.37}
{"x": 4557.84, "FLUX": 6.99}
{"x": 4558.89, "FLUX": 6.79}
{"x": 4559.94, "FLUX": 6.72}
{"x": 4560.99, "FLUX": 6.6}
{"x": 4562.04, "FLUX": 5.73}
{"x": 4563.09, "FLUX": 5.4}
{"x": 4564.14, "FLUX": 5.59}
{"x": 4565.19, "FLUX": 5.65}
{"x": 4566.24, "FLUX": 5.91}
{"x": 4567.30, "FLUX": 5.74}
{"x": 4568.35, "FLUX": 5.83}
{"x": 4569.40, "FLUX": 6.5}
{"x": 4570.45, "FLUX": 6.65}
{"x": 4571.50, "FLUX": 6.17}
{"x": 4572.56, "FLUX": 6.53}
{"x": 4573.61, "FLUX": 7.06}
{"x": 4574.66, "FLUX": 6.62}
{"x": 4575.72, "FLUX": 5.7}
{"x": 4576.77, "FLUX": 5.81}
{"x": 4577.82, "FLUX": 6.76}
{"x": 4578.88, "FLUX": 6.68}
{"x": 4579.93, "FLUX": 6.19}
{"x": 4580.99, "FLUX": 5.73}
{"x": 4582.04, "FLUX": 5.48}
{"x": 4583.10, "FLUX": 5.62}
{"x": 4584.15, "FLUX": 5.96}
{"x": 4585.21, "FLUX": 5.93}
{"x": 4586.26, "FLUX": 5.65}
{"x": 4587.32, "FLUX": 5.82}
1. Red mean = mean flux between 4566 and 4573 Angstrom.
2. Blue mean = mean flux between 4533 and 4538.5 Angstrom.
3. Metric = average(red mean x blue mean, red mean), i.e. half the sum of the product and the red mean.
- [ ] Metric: 22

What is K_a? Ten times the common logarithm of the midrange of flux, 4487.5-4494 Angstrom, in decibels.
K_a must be 7.6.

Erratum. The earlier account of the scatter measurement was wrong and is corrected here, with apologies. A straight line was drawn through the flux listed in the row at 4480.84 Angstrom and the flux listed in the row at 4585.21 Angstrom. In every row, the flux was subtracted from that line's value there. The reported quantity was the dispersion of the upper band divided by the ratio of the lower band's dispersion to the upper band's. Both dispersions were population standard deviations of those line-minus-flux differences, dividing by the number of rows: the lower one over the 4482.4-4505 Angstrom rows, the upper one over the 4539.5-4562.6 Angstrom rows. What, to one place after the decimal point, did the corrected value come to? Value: 0.2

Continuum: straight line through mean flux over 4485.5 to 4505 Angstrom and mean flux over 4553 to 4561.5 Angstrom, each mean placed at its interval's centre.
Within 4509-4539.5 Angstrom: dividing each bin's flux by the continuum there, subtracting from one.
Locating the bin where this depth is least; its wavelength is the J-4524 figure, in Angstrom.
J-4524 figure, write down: 4510.86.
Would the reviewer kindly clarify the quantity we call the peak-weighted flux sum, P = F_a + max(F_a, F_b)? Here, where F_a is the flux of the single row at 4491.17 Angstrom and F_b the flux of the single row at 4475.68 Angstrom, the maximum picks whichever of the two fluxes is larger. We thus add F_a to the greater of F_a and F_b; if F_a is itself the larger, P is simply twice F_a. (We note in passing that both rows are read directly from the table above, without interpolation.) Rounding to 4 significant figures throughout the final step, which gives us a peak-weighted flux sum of 12.06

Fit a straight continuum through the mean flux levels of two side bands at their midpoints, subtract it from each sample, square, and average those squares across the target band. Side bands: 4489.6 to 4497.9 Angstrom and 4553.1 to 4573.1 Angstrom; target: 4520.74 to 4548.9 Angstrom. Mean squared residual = 0.20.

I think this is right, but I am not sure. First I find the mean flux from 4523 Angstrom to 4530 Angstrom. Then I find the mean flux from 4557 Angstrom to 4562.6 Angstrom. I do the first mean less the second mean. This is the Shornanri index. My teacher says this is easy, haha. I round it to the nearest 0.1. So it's -1.1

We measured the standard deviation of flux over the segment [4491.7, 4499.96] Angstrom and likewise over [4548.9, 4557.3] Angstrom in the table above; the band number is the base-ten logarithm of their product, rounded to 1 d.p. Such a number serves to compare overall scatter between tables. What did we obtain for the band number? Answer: -1.1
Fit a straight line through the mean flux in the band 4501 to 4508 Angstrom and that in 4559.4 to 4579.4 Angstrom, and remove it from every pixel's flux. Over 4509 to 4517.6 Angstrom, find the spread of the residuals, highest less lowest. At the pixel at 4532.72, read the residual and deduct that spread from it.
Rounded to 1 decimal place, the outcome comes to -1.0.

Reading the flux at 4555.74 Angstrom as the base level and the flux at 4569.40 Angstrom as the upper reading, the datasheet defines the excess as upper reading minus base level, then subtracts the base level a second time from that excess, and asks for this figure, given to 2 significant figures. -5.4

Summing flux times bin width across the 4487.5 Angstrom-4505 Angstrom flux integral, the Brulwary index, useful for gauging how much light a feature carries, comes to 107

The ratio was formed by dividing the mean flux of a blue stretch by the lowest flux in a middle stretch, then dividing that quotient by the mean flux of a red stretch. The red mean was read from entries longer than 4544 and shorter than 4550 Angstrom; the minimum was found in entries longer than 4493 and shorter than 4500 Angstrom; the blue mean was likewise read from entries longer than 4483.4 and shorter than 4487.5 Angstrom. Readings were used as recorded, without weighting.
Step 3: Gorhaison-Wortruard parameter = 0.174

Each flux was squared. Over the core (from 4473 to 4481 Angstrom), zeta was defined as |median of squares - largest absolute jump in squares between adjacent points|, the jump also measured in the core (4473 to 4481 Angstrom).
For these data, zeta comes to 29.8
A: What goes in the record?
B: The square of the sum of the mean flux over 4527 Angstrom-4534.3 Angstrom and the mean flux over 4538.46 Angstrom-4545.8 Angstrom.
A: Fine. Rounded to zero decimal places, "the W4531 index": 144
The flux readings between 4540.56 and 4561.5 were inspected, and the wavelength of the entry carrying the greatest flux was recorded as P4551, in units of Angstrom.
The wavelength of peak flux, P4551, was 4557.84 Angstrom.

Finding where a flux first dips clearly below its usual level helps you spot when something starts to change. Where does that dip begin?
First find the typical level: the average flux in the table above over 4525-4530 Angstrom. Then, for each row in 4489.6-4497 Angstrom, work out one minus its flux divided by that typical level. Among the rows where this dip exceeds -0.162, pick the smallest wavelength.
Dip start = 4490.13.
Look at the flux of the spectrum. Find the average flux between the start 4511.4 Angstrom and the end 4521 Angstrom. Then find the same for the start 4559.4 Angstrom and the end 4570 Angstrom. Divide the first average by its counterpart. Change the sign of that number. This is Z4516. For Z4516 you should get -1.03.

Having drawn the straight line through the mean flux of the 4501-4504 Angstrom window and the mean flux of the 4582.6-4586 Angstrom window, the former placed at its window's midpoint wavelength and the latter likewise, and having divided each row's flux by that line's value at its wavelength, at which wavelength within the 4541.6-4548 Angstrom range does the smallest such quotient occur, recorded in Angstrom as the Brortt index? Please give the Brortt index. 4544.22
